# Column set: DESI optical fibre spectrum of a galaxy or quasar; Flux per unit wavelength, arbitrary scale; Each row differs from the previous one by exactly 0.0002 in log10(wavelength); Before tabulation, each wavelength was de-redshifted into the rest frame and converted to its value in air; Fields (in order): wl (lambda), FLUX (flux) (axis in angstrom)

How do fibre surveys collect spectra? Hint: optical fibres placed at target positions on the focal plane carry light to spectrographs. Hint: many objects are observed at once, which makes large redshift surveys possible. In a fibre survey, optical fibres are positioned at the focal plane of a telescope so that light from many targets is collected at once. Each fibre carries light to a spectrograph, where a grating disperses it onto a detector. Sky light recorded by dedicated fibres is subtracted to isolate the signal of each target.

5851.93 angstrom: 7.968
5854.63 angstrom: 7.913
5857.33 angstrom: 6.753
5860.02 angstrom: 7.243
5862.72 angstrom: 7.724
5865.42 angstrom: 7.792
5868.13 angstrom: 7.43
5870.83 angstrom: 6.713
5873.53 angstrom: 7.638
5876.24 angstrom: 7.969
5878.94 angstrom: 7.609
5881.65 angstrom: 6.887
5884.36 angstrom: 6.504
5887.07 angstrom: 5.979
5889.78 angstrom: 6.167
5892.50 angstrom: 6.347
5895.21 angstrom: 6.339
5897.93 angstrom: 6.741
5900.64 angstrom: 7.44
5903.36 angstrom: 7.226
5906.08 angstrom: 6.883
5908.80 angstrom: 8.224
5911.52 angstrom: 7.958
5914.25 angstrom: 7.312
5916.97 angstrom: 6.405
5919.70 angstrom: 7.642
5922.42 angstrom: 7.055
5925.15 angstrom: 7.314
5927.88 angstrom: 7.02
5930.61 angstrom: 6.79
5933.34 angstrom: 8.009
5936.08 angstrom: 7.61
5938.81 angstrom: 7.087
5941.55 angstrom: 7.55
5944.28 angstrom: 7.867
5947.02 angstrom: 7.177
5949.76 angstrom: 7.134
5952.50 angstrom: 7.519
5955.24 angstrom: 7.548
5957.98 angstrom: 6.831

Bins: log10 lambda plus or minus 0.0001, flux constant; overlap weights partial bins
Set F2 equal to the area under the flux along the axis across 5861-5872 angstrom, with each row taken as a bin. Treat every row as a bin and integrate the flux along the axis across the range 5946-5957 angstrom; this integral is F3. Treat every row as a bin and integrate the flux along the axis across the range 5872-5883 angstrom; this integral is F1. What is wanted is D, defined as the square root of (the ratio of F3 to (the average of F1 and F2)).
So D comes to 0.99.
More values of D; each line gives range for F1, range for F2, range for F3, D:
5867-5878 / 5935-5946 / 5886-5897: 0.91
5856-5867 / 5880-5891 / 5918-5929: 1.02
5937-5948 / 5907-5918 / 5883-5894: 0.92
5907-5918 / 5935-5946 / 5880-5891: 0.93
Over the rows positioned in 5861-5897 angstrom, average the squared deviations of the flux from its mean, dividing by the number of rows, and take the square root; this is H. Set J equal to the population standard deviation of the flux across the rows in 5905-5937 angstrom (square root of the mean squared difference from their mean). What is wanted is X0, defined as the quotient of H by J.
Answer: 1.3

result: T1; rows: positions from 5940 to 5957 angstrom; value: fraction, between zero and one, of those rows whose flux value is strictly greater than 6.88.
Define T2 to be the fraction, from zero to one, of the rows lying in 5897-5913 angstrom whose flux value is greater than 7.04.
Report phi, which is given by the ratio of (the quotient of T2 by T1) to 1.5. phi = 0.4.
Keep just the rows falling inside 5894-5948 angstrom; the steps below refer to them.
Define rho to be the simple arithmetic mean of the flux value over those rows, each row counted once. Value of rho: 7.28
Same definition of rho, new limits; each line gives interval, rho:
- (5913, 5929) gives 7.12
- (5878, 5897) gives 6.55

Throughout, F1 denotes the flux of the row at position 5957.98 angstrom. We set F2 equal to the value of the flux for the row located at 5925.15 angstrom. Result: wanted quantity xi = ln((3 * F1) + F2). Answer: 3.33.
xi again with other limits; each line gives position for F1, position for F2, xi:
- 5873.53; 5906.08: 3.39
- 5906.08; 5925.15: 3.33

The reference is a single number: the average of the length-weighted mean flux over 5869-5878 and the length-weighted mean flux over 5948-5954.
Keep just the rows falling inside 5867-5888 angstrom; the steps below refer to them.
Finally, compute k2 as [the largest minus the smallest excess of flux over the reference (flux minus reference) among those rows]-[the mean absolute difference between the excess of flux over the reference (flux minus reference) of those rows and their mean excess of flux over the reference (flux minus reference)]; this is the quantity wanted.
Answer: 1.4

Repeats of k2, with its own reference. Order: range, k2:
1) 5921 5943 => 0.9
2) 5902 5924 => 1.4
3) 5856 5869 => 0.7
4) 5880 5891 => 0.6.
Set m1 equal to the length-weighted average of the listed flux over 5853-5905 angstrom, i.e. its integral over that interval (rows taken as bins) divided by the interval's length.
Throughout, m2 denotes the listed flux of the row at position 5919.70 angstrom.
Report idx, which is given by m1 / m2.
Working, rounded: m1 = 7.08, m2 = 7.642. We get 0.93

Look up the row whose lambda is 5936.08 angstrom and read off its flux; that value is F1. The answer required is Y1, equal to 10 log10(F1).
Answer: 8.8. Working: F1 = 7.61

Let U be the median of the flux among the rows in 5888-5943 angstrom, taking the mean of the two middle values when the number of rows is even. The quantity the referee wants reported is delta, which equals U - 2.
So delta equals 5.16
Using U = 7.16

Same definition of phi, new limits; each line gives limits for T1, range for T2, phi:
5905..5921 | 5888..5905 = 0.3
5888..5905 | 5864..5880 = 1.7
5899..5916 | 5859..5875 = 0.6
